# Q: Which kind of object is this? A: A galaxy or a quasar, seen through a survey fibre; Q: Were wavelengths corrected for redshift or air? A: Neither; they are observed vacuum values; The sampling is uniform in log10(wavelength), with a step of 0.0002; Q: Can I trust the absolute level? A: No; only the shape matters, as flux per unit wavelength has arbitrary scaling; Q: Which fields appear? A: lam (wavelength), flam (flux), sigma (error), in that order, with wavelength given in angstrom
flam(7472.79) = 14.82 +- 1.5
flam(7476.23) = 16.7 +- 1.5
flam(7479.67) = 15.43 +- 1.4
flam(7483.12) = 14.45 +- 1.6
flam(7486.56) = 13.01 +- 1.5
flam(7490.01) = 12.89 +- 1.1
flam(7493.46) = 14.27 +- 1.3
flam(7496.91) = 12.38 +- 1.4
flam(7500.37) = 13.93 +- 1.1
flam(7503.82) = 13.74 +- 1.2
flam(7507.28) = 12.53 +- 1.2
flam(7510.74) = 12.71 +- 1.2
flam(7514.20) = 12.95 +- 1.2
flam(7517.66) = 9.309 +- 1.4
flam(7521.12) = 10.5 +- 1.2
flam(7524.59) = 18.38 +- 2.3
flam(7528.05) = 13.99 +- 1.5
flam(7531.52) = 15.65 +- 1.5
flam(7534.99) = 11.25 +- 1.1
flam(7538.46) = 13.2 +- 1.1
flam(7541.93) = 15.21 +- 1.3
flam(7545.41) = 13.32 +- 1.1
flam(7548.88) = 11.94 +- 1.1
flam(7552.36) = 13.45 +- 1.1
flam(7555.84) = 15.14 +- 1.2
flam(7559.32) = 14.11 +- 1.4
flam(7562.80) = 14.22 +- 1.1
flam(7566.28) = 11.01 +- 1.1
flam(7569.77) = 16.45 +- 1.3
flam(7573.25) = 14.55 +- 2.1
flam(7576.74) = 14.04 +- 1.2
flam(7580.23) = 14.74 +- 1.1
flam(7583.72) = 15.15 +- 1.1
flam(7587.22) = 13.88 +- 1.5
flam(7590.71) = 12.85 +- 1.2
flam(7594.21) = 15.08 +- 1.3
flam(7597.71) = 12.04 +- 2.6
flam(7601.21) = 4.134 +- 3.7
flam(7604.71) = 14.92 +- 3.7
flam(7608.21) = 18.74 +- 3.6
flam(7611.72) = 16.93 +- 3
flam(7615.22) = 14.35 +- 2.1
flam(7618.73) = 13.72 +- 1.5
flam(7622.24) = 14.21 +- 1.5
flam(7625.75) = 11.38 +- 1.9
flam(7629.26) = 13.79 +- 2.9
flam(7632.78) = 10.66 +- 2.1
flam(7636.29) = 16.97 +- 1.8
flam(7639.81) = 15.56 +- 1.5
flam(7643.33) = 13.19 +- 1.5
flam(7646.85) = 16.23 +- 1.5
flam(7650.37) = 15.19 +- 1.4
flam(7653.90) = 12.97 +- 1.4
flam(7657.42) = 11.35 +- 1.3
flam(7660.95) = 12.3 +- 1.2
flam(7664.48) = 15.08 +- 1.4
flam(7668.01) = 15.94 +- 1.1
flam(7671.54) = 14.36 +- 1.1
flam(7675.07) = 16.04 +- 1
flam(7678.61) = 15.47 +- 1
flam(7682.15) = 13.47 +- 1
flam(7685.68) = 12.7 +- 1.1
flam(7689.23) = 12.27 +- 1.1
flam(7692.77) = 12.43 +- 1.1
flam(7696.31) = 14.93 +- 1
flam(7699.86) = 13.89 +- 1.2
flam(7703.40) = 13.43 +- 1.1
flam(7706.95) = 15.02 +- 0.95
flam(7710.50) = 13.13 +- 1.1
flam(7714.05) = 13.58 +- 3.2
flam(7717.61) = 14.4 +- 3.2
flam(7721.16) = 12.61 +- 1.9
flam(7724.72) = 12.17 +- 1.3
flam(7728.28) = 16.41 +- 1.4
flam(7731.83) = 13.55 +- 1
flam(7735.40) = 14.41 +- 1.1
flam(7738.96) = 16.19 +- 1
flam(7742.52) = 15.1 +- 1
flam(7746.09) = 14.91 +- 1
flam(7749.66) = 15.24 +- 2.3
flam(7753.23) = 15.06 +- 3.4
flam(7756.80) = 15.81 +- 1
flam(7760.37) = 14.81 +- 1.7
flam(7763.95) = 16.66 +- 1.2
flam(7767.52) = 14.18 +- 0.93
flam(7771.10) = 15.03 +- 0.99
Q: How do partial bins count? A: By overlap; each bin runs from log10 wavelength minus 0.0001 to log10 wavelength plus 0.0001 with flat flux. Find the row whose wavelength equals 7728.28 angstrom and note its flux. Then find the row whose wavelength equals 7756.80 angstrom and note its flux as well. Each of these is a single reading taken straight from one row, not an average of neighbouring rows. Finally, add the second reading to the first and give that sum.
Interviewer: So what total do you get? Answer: 32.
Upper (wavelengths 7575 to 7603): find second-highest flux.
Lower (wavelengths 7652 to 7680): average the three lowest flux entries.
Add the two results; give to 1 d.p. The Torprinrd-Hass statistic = 27.3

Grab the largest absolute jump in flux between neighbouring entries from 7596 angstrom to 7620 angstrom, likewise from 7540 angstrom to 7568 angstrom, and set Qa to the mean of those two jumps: 7.0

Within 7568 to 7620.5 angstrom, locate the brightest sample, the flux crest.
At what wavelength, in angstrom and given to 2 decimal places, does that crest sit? 7608.21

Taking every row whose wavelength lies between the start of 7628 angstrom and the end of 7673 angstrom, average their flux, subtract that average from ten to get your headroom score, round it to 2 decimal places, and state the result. -4.12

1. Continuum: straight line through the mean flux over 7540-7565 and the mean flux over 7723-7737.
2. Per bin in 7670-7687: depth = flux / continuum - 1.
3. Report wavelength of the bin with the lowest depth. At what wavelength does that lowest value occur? 7685.68 angstrom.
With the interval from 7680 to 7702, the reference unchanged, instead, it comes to 7689.23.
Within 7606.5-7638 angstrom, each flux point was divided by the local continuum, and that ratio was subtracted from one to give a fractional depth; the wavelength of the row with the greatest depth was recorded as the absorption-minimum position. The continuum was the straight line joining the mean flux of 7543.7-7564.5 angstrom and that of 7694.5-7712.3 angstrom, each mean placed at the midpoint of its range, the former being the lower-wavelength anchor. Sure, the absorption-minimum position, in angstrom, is 7632.78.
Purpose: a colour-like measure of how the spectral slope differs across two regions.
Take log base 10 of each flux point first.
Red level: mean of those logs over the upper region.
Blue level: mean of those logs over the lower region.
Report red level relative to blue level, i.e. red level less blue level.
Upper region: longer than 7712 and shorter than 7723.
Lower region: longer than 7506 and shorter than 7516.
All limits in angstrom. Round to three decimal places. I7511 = 0.026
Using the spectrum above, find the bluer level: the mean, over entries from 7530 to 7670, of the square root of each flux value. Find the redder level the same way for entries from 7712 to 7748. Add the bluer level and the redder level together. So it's 7.49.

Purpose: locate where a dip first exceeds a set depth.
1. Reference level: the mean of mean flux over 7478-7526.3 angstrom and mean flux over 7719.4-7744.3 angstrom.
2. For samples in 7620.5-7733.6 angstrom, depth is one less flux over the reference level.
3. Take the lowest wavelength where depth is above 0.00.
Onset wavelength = 7625.75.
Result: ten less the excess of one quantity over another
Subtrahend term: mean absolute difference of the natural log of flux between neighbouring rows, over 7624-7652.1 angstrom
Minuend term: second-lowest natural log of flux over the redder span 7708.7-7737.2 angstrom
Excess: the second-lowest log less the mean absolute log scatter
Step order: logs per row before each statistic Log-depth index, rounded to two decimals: 7.67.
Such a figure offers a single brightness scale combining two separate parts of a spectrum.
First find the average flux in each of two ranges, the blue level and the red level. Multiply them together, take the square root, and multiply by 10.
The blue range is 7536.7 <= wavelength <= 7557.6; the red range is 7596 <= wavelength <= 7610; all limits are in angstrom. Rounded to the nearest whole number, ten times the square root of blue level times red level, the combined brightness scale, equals 131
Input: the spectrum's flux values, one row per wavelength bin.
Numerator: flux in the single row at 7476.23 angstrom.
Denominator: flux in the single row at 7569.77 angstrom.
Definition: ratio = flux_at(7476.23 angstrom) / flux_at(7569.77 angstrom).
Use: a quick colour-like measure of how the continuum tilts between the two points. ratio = 1.02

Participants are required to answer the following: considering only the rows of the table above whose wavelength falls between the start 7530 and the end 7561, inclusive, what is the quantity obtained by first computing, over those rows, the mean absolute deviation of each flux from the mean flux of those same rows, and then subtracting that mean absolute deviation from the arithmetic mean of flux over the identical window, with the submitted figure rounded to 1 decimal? 12.5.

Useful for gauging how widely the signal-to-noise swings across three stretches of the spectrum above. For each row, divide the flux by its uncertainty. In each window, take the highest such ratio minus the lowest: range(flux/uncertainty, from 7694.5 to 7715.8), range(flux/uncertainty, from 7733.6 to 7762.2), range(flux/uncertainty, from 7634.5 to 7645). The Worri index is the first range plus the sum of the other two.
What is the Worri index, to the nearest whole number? 25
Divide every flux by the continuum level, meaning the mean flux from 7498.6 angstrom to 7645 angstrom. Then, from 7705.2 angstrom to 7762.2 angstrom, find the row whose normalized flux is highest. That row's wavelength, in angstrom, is 7728.28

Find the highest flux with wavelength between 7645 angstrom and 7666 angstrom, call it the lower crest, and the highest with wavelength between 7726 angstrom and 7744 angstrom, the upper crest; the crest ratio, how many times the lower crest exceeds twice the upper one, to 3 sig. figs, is 0.495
